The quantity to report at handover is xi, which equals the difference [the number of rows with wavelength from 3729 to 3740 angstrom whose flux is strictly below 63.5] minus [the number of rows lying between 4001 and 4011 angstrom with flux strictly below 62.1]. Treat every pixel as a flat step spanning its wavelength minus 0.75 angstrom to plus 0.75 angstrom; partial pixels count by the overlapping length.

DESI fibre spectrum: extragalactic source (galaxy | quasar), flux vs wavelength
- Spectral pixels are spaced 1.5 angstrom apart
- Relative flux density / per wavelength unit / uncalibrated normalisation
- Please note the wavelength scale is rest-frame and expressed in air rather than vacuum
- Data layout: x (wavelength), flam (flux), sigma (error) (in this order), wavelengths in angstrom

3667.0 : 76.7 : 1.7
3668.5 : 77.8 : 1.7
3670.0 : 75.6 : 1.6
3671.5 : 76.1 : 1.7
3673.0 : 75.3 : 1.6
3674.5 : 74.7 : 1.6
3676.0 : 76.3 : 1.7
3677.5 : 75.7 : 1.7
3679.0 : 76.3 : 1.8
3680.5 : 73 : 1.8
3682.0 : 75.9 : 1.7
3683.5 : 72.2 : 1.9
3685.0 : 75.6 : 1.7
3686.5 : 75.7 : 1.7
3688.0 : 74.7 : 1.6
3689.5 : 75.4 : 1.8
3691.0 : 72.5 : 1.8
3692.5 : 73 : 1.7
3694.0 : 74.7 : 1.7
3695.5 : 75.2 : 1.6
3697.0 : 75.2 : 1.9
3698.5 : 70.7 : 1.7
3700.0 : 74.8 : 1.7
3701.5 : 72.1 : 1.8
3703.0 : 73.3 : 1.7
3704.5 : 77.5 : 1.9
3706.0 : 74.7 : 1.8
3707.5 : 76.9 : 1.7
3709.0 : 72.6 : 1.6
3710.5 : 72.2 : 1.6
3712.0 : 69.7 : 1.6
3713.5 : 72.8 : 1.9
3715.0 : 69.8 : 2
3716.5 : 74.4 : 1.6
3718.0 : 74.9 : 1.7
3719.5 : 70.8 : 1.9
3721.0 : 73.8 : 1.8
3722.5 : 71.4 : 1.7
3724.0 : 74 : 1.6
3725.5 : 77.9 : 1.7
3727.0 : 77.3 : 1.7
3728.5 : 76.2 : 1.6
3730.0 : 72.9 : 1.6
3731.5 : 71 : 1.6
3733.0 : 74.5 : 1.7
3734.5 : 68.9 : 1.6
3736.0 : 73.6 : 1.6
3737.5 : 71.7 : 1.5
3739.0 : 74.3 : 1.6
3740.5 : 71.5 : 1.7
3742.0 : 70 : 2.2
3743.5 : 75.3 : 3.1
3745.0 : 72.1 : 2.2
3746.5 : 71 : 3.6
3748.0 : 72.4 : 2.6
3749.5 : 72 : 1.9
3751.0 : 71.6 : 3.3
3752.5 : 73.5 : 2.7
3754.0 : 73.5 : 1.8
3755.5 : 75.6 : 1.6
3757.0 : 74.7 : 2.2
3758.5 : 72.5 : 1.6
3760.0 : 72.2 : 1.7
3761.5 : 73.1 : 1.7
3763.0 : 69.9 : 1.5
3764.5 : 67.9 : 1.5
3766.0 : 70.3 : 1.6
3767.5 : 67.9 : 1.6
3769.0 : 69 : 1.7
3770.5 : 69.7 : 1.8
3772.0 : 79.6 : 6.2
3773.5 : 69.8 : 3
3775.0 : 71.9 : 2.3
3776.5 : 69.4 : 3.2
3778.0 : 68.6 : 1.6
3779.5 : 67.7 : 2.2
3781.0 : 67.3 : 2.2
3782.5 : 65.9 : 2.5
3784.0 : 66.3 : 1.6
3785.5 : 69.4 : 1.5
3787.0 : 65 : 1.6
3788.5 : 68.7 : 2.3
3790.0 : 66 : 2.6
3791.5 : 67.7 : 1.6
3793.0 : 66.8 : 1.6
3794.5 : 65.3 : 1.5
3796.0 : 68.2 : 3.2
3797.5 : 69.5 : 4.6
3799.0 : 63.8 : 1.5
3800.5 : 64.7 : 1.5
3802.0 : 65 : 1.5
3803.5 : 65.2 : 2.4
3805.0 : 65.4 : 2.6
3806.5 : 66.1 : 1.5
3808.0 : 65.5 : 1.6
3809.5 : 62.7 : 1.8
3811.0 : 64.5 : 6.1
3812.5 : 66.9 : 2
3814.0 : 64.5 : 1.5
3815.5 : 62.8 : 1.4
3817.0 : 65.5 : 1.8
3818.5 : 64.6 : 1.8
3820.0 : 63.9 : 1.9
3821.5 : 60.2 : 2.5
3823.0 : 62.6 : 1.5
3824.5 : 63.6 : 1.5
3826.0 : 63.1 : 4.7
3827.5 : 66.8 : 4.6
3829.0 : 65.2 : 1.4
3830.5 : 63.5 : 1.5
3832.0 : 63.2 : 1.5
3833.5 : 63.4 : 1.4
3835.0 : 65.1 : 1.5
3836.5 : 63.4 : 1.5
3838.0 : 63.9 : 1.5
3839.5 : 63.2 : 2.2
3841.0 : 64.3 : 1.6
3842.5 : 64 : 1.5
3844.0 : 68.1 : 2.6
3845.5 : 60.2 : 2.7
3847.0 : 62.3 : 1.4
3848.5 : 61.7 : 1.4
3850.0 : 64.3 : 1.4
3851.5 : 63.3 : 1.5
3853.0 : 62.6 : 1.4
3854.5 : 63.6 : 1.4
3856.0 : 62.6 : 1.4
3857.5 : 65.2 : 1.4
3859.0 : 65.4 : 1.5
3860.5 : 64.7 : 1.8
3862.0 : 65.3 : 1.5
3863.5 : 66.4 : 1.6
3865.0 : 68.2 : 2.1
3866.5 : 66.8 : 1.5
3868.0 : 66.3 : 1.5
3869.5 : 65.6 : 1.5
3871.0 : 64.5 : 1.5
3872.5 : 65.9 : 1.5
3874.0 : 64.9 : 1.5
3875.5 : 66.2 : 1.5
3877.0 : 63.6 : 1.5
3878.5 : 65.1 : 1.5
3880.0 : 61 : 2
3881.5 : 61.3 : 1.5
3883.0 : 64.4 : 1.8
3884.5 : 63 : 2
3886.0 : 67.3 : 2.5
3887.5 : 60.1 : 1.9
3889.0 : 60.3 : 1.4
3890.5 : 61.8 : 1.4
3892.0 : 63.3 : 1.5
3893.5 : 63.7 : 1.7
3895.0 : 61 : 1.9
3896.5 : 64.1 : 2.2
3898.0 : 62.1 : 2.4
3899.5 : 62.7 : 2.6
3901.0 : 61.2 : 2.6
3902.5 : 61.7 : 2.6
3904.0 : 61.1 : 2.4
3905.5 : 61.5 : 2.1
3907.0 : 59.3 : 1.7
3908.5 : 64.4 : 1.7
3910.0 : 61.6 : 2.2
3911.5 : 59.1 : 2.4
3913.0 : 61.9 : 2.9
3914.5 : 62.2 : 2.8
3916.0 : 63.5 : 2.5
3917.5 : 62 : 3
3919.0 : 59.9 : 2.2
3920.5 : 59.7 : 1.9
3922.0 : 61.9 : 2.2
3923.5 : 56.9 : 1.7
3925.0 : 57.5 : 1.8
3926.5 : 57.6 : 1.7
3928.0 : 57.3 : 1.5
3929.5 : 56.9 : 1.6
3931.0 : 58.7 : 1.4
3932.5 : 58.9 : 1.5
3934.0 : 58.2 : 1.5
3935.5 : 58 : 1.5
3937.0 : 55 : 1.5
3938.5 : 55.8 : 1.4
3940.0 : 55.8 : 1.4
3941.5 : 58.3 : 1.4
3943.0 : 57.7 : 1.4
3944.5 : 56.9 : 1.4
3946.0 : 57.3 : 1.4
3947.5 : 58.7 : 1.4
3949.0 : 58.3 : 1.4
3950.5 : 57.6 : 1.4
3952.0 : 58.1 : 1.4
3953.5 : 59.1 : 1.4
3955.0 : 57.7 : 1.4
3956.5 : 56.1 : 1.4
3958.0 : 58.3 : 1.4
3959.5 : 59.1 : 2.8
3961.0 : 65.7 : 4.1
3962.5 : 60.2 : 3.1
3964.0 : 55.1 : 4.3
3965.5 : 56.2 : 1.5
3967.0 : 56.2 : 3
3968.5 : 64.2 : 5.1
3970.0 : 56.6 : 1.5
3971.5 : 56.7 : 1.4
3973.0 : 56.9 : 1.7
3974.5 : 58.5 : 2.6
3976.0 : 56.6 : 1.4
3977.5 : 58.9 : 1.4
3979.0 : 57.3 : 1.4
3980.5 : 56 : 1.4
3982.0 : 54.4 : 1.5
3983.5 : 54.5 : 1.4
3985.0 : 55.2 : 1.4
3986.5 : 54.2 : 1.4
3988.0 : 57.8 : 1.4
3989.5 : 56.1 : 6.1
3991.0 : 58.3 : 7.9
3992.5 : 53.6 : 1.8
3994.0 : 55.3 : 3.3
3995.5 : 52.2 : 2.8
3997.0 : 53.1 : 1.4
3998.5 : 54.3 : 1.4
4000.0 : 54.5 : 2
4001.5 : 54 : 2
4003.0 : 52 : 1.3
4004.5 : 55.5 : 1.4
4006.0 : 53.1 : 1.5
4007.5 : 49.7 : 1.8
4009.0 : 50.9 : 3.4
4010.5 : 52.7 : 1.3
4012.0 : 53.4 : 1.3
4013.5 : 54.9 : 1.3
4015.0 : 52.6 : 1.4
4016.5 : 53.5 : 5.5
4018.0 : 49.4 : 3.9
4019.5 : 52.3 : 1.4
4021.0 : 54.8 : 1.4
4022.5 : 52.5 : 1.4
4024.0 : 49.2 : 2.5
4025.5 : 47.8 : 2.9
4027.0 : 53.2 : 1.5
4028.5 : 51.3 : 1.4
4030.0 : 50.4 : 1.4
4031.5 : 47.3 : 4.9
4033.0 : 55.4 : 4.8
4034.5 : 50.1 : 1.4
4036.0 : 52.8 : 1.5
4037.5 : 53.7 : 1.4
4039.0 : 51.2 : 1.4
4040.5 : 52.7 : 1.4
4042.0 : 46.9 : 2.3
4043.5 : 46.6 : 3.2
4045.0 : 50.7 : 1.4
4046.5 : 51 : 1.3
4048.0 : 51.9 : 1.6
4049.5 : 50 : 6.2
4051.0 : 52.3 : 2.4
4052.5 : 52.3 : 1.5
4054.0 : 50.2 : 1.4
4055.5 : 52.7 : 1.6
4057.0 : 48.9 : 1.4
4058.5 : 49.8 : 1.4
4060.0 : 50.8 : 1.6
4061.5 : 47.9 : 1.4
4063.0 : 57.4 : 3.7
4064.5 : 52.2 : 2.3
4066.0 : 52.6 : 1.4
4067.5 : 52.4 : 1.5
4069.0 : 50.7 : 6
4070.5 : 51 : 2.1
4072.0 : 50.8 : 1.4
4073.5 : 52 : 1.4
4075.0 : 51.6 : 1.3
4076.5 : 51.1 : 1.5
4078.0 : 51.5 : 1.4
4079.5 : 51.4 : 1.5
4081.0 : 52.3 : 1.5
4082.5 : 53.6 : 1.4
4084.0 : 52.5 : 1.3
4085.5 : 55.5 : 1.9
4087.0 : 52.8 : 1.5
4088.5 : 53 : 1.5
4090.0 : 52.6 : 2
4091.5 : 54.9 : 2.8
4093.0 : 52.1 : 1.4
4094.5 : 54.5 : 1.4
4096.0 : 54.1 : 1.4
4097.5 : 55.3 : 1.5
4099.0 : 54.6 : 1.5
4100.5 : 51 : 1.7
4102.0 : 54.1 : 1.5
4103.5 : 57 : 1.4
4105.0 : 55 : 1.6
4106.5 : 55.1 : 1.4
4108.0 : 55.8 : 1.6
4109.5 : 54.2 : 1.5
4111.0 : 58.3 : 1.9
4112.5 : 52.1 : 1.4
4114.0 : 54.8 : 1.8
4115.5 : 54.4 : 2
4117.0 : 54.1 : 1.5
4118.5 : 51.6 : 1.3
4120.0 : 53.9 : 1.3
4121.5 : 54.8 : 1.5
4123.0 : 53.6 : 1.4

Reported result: -7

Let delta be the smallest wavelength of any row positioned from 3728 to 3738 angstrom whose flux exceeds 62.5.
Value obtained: 3728.5 angstrom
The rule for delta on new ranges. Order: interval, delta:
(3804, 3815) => 3805.0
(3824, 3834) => 3824.5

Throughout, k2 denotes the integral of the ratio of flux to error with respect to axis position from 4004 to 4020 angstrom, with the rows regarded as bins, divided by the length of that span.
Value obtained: 31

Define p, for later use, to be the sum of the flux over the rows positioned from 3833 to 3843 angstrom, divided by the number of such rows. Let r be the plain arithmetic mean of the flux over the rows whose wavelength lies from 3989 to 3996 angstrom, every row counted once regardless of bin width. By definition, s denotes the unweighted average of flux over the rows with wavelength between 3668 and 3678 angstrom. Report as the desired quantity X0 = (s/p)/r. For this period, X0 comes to 0.022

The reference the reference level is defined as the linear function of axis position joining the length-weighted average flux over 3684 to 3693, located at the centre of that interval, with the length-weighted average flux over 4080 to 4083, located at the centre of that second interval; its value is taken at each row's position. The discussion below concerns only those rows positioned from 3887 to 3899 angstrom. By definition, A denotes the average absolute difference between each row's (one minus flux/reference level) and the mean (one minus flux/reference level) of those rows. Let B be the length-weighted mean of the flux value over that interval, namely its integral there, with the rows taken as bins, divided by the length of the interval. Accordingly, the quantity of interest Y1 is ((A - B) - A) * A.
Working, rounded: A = 0.022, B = 62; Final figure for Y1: -1.35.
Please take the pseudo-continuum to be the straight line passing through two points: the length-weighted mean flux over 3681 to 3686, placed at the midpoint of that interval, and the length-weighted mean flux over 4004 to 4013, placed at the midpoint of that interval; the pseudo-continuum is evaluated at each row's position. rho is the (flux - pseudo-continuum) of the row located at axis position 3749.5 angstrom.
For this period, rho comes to 1.9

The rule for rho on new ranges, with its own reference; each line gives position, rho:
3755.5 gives 5.9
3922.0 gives 3.5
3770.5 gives 1.0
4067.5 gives 3.9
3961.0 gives 9.9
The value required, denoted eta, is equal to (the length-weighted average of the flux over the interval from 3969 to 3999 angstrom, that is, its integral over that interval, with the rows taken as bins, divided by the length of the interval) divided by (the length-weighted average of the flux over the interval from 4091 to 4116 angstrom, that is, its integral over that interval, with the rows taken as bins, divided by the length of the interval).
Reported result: 1.0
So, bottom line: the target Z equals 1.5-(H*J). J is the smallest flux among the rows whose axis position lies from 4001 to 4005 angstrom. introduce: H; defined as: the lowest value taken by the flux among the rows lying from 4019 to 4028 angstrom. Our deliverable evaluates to -2484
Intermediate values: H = 47.8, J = 52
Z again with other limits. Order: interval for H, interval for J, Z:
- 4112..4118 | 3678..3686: -3760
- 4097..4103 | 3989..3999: -2661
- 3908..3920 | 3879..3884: -3604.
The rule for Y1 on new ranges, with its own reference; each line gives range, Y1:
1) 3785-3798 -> -1.43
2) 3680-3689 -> -1.36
